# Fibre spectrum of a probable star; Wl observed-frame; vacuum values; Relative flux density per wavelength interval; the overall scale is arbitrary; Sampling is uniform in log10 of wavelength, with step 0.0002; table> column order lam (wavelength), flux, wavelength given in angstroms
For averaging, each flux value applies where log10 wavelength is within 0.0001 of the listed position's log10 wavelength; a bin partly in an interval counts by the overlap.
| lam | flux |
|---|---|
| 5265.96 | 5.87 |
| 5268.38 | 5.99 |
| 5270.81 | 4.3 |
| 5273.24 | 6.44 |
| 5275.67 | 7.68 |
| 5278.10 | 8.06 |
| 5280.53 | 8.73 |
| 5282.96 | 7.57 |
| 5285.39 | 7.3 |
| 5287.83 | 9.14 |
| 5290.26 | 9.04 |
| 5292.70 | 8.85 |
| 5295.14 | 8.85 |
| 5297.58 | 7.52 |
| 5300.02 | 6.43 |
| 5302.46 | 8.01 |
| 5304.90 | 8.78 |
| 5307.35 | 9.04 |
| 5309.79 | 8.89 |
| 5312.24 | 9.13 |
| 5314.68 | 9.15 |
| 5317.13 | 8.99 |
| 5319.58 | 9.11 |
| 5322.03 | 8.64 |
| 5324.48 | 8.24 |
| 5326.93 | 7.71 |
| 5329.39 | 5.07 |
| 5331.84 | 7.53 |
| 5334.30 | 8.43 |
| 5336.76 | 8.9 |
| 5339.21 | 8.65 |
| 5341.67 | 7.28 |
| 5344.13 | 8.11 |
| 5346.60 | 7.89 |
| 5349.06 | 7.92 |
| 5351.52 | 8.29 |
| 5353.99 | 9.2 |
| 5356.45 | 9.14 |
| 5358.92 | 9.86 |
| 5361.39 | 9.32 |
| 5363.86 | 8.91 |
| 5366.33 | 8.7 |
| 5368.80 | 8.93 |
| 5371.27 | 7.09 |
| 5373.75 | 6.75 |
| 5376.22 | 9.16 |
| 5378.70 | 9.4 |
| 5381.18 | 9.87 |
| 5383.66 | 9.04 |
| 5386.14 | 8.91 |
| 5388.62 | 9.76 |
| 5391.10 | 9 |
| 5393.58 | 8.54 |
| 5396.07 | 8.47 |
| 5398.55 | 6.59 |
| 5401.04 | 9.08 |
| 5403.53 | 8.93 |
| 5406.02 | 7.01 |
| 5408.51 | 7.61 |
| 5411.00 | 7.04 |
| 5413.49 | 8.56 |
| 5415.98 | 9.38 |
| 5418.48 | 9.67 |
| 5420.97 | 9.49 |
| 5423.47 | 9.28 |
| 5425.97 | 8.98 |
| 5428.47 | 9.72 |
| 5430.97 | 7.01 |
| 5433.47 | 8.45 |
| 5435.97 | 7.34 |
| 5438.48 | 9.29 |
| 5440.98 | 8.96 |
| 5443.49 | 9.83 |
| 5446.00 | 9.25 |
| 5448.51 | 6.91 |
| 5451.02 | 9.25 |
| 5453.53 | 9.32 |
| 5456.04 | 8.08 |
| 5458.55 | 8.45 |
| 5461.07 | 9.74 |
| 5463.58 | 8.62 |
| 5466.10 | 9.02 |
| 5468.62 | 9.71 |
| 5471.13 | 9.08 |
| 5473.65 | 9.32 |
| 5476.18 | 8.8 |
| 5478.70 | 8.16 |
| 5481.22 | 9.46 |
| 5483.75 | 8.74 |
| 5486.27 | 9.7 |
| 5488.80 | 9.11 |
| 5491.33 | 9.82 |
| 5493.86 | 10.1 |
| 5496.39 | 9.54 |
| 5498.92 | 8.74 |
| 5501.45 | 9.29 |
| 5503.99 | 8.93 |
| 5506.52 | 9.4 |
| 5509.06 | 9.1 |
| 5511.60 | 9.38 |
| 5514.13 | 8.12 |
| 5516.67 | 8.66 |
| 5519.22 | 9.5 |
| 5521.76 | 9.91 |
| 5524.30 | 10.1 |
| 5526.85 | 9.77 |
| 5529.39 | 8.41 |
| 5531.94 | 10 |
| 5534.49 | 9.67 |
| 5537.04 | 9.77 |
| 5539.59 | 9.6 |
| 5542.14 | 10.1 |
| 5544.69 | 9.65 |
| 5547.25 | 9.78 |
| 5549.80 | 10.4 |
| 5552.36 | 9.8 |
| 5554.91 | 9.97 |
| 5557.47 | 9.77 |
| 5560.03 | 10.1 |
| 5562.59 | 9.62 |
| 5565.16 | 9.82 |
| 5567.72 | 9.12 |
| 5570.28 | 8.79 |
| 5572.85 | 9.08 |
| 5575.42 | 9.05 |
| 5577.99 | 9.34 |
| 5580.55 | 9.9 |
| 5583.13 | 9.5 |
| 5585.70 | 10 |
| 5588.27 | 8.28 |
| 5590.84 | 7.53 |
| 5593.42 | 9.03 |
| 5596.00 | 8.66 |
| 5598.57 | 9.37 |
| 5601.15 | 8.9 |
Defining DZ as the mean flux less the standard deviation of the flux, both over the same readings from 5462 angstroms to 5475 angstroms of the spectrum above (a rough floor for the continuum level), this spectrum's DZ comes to 8.8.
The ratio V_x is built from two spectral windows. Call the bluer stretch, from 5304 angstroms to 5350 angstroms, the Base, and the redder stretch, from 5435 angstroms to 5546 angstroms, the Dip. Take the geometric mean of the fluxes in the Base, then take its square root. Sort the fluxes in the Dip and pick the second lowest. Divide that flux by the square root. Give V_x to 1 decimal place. 2.6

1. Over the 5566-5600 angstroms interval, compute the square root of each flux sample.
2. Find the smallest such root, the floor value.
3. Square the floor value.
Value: 7.5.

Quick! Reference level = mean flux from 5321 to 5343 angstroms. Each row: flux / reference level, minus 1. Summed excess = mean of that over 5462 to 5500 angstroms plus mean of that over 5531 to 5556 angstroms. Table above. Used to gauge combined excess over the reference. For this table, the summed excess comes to 0.44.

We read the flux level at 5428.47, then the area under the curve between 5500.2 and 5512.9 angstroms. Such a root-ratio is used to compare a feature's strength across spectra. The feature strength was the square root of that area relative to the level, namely 3.47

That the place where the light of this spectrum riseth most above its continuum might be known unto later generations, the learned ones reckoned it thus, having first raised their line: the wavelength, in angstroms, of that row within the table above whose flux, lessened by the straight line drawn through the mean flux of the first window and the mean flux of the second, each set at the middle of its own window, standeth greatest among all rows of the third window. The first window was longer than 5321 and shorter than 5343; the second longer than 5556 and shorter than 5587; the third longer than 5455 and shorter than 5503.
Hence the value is 5493.86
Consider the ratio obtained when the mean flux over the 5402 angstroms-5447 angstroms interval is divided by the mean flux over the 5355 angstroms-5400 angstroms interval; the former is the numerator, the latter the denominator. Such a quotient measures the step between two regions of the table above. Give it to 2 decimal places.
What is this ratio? 0.99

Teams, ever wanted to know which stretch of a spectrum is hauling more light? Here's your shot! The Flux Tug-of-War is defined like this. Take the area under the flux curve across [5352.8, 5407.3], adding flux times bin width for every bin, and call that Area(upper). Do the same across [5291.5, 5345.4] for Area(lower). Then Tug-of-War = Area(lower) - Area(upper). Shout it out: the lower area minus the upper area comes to -31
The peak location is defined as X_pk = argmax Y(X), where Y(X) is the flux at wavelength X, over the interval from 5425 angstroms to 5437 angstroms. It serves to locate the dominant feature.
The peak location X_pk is 5428.47 angstroms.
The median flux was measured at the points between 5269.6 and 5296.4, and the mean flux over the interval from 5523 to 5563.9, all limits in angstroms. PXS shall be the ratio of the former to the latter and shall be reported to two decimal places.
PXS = 0.82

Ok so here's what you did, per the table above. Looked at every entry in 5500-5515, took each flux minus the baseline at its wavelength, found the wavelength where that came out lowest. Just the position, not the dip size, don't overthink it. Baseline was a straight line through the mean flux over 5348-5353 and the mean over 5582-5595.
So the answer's 5514.13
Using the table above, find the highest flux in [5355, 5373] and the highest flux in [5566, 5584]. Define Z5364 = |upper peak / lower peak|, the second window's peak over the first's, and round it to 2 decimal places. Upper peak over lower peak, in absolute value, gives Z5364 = 1.00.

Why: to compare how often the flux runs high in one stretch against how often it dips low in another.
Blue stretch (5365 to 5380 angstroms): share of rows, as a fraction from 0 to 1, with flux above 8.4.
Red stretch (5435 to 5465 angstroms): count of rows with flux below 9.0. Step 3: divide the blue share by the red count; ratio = 0.11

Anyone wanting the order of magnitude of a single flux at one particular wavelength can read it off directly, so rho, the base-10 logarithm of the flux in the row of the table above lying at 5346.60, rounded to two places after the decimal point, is 0.90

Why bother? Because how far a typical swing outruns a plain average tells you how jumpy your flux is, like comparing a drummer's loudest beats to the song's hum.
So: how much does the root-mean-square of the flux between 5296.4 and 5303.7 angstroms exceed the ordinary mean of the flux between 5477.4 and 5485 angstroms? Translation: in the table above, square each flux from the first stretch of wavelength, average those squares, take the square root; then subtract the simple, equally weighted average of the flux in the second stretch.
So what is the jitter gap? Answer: -1.4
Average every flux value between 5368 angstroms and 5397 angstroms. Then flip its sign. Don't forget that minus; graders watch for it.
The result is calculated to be -8.7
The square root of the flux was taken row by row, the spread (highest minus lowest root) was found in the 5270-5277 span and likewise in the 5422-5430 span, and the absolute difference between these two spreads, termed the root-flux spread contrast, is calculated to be 0.58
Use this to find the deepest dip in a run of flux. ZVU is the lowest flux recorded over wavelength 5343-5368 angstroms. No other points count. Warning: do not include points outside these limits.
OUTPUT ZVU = 7.89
